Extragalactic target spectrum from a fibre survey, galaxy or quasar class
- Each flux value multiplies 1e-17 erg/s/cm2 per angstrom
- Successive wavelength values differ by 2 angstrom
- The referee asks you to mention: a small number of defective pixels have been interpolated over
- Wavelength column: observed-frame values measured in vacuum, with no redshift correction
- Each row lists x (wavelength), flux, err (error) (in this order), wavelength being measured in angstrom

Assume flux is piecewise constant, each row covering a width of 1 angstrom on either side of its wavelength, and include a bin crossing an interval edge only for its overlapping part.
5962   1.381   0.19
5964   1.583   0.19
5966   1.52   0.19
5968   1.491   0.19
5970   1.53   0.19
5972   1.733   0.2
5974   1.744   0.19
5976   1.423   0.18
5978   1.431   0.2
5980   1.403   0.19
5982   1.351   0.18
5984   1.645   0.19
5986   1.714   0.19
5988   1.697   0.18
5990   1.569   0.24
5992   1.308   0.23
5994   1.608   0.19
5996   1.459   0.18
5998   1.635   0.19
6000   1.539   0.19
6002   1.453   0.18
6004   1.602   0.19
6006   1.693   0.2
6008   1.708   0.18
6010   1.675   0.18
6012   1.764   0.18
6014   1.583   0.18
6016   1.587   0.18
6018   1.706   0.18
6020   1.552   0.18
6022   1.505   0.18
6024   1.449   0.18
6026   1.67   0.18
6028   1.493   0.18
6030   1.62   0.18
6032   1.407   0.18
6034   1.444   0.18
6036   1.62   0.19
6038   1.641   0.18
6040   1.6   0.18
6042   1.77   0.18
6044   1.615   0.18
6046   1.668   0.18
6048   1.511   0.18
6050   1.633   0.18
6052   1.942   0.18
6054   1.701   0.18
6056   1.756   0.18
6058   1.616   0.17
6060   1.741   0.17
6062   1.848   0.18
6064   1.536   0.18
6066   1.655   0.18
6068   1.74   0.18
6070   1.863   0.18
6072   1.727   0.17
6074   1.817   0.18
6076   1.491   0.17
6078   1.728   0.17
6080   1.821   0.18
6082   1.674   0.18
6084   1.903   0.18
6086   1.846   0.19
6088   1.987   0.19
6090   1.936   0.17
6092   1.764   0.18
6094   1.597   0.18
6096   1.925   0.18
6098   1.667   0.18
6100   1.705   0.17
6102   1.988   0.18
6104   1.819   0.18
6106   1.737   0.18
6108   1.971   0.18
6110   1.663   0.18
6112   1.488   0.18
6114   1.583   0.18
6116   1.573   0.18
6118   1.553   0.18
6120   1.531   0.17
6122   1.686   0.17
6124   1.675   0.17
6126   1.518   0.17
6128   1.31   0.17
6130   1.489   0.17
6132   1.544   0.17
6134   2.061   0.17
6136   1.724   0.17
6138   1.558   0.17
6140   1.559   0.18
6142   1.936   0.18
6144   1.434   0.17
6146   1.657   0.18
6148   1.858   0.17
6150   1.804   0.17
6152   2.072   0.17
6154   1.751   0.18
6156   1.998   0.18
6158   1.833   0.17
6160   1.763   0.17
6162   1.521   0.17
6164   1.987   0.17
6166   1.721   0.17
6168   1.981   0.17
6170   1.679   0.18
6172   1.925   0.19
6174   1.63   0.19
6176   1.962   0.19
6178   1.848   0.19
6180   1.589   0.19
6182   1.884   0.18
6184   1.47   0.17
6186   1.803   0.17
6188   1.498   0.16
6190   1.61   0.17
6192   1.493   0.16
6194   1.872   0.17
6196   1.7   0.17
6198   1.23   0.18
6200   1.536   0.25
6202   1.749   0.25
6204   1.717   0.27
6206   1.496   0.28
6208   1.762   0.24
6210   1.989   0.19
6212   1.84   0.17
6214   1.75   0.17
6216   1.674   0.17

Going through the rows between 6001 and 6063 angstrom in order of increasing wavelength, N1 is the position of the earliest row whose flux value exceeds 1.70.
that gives 6008 angstrom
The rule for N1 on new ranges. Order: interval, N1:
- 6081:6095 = 6084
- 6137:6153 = 6142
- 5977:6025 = 5986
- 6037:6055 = 6042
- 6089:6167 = 6090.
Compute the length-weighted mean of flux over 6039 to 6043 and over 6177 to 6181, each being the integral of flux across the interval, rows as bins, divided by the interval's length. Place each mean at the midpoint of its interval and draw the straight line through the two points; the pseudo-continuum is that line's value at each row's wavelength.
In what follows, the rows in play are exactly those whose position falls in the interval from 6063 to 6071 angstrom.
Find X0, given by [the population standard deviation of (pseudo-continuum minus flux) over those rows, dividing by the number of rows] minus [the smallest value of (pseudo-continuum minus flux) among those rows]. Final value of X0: 0.29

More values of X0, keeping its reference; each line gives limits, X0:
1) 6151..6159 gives 0.49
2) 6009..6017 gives 0.16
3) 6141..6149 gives 0.42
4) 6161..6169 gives 0.47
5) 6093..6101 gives 0.35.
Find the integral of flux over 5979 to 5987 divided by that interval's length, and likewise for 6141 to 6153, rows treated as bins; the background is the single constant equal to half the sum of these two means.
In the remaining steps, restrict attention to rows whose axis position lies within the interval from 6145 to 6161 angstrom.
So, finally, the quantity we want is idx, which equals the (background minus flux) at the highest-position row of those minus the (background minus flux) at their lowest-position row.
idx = -0.11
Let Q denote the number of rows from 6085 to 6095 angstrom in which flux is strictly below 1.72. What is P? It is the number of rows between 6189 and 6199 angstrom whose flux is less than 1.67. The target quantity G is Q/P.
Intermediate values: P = 3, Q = 1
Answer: 0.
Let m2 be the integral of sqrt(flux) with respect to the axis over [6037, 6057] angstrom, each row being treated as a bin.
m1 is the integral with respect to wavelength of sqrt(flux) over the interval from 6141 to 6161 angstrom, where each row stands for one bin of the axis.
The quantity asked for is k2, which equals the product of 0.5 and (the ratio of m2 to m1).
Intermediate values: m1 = 26.9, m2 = 25.9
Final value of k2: 0.48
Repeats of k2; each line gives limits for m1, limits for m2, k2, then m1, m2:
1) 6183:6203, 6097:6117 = 0.52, 25.2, 26.2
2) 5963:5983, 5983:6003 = 0.51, 24.6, 25.0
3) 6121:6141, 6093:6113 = 0.52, 25.4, 26.5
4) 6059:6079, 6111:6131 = 0.47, 26.2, 24.8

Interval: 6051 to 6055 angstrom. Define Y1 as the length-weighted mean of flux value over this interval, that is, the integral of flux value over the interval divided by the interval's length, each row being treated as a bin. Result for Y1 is 1.82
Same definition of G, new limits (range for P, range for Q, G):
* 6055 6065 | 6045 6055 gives 2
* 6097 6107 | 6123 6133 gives 5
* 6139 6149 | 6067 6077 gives 0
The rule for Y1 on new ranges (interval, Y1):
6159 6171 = 1.78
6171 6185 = 1.76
